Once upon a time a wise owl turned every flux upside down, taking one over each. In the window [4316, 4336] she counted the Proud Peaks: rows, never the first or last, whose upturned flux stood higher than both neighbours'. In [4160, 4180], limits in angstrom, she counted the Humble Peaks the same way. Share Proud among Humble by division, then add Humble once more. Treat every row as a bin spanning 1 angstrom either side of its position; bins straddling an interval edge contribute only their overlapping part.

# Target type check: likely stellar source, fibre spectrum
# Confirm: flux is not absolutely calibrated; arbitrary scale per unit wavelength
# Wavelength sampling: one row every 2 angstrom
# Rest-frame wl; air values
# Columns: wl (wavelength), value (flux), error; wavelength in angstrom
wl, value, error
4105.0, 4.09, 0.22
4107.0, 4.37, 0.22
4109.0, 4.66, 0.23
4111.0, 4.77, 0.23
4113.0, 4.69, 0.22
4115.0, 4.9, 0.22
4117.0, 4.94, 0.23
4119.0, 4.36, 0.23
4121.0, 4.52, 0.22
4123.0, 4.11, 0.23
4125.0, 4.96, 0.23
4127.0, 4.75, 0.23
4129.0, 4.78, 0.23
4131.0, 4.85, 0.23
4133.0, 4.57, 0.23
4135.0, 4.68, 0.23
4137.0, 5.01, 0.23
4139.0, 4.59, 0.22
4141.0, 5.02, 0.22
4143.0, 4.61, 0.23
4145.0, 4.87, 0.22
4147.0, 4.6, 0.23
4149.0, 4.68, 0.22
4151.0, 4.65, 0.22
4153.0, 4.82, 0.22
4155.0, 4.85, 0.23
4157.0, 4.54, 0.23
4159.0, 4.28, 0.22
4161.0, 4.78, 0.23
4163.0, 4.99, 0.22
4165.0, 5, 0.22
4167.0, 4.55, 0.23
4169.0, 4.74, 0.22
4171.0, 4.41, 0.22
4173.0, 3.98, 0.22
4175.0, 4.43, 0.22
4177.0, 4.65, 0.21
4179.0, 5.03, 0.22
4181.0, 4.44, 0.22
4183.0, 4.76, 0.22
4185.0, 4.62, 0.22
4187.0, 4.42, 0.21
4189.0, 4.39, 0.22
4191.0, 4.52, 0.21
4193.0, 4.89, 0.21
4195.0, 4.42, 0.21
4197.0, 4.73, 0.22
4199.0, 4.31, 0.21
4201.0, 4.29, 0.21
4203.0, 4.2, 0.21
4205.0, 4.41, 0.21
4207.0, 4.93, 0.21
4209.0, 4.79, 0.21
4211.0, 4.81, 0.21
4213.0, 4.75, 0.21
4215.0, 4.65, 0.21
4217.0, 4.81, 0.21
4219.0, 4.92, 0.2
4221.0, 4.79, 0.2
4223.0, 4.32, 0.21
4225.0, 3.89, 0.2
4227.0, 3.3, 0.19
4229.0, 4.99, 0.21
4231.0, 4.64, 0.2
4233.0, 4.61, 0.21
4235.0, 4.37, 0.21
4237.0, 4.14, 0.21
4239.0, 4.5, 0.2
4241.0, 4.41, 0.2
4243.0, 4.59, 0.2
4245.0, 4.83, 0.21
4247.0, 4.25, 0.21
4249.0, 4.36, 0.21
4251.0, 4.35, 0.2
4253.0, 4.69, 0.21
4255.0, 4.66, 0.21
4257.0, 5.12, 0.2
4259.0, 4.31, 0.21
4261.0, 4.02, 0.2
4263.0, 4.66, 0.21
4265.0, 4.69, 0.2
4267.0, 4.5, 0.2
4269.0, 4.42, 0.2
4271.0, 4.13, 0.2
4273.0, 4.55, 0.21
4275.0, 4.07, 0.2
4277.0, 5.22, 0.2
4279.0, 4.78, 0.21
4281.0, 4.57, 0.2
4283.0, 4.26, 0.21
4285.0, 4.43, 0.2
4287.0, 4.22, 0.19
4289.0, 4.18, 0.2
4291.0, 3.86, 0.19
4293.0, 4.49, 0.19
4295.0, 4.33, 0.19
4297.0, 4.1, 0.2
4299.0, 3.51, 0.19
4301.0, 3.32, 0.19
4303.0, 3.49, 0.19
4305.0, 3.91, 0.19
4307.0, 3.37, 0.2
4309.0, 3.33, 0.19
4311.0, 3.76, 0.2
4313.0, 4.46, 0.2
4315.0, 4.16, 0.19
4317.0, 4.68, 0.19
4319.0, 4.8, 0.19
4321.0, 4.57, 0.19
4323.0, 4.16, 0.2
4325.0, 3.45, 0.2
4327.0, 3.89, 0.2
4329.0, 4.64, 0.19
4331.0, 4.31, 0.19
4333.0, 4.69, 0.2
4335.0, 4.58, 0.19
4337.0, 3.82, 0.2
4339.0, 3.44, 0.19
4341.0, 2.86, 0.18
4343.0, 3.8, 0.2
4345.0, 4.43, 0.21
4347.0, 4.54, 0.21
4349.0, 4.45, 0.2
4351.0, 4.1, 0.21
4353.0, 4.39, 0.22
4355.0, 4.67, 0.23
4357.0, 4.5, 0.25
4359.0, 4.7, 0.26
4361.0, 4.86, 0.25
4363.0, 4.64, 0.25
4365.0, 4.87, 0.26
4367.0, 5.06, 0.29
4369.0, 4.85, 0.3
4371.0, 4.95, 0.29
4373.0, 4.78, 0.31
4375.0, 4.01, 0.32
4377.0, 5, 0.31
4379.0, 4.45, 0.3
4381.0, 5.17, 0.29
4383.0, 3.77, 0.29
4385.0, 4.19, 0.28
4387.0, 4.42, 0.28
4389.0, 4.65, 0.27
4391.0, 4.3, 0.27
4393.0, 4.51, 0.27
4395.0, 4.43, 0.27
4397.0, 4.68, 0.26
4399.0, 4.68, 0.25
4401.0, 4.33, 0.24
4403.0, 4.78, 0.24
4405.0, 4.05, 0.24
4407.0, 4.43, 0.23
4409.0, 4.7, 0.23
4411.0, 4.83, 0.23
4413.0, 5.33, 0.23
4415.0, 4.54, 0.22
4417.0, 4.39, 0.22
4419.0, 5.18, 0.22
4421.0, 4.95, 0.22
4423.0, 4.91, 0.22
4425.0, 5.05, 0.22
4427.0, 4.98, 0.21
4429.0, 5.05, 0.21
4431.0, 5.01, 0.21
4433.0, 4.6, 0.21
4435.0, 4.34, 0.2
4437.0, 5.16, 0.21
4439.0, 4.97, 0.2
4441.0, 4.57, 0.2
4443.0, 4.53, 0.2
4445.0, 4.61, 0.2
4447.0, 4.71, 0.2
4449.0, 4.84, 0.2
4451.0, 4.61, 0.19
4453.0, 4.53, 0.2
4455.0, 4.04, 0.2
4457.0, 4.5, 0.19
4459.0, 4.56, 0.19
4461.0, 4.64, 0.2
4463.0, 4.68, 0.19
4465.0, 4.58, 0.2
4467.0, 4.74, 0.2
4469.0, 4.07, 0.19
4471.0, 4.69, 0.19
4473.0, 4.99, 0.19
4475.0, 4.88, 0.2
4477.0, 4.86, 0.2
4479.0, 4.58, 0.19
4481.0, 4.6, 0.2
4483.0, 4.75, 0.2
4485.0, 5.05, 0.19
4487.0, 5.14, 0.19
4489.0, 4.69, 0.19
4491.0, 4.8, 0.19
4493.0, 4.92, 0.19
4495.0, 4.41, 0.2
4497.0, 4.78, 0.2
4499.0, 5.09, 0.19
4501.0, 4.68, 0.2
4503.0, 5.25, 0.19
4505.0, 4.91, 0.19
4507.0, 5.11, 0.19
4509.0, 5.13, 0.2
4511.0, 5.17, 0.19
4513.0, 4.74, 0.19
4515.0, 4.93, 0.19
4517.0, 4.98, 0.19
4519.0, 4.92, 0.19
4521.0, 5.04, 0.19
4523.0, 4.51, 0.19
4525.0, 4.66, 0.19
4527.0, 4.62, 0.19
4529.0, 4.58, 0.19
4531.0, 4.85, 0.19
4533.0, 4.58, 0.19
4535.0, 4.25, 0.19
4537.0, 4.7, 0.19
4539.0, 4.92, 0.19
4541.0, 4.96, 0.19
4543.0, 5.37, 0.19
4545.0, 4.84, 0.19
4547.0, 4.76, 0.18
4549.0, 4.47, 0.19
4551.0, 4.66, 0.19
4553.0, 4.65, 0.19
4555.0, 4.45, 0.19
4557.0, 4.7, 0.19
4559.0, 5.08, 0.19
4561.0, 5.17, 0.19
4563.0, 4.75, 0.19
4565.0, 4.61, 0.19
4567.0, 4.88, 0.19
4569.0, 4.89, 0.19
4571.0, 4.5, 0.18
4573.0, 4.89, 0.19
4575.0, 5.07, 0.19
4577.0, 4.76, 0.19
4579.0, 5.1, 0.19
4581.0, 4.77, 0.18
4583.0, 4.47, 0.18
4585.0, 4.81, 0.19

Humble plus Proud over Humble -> 3.00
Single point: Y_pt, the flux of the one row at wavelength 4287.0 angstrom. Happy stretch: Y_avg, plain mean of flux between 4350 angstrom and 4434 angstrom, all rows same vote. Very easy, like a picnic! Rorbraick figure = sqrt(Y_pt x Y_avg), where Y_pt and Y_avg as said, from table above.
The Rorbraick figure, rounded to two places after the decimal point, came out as 4.43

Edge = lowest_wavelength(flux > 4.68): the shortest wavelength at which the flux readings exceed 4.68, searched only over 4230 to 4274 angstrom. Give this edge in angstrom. 4245.0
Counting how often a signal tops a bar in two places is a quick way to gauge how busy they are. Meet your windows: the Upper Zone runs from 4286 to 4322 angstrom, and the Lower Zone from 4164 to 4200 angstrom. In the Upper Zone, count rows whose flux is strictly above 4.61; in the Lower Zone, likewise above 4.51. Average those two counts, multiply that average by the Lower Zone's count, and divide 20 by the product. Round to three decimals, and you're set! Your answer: 0.333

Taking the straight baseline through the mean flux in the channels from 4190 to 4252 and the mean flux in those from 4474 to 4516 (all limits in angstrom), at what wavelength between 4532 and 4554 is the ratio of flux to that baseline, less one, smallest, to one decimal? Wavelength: 4535.0 angstrom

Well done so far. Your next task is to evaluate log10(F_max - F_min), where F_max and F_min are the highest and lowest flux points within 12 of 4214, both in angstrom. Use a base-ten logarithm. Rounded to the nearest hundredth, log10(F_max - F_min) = 0.02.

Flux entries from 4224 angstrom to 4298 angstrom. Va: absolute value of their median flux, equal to 4.4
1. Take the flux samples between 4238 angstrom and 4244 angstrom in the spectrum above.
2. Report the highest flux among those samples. 4.59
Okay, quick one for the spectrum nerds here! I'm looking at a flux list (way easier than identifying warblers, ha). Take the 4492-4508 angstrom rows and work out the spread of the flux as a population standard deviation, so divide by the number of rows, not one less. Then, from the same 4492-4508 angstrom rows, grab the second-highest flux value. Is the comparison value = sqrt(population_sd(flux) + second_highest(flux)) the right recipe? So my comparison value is 2.32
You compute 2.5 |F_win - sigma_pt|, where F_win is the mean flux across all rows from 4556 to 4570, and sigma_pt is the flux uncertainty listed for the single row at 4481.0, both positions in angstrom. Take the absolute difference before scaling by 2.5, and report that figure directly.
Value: 11.7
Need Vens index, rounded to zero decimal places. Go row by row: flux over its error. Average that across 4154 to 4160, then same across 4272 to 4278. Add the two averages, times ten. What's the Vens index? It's 428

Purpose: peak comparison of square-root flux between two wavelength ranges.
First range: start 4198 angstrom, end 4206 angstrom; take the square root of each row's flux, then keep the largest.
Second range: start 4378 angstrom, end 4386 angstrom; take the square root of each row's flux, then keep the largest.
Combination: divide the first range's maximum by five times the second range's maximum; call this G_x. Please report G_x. 0.185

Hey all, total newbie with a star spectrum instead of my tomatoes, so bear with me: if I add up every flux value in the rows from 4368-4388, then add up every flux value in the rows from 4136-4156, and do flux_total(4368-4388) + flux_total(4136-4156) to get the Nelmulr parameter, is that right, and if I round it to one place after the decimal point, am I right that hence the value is 93.3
